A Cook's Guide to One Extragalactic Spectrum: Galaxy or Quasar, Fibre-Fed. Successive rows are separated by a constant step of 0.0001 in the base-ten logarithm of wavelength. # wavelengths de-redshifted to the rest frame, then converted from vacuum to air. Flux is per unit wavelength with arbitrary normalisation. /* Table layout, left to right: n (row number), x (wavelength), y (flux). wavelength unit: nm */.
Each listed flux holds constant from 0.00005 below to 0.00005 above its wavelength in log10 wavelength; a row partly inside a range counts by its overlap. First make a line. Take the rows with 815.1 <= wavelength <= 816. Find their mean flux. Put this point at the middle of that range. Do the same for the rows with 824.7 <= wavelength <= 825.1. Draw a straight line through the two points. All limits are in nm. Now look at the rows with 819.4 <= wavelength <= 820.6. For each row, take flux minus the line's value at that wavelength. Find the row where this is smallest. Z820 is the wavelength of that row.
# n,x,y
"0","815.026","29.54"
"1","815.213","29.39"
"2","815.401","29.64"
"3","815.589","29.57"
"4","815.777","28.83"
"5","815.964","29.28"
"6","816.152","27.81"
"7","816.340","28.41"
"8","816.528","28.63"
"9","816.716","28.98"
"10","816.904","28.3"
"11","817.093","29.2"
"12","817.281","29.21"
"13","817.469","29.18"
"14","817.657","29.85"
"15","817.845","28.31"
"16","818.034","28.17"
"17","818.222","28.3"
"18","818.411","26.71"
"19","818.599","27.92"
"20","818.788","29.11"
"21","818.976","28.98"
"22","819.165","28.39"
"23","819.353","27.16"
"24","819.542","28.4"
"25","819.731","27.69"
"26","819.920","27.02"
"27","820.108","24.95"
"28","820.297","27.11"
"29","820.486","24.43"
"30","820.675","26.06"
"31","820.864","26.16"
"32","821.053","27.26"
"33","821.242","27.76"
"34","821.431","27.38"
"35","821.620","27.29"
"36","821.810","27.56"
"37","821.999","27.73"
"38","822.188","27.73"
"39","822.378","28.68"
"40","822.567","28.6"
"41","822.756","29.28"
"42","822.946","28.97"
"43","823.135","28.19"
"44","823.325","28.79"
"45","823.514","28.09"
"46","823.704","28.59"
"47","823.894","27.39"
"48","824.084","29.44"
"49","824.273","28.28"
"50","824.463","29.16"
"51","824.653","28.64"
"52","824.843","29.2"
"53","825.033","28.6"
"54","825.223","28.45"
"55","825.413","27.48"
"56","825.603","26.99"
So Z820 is 820.486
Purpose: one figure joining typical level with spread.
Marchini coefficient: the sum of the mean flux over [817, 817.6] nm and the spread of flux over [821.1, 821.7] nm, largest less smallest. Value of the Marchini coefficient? 29.7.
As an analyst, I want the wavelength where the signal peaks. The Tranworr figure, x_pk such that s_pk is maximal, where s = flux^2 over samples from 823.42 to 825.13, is 824.084 nm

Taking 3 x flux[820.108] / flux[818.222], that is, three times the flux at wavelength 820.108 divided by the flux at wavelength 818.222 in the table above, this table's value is 2.64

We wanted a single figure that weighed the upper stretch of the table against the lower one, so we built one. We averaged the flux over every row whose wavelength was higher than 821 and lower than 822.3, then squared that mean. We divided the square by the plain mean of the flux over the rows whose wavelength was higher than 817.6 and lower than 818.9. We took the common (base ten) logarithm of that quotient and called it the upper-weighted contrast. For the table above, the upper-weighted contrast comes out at 1.43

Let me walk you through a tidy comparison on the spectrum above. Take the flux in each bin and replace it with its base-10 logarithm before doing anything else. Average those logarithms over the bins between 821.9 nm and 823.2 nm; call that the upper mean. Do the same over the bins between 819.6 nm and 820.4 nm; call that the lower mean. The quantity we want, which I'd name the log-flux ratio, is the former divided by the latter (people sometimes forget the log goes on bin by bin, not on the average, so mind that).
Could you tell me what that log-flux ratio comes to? 1.020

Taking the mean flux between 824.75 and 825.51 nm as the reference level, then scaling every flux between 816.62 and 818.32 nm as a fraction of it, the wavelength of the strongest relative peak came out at 817.657 nm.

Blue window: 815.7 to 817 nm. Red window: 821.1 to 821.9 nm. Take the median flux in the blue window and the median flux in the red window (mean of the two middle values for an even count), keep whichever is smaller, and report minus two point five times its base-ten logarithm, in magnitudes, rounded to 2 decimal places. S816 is -3.60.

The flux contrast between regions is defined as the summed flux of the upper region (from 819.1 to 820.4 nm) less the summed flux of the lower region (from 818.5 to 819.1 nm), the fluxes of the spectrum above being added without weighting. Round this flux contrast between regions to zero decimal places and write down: 105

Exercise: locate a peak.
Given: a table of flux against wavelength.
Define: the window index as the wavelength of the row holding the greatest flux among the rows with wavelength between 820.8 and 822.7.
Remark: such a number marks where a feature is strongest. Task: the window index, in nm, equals 822.378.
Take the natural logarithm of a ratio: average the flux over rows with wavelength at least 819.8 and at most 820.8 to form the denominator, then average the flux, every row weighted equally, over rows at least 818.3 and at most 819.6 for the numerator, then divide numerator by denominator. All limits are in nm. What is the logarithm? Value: 0.08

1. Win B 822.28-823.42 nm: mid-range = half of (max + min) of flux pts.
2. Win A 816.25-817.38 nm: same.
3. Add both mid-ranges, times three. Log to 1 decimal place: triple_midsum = 172.5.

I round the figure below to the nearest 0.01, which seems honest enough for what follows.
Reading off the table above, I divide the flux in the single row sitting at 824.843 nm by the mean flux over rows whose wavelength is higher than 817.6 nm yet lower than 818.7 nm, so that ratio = 1.04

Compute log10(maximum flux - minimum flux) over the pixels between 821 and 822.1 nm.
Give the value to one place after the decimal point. -0.3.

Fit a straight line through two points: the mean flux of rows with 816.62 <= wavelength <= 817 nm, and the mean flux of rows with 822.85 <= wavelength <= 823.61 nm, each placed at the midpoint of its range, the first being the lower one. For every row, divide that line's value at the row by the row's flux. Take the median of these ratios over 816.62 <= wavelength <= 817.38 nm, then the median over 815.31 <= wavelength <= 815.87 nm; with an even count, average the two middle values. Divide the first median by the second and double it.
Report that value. 2.03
